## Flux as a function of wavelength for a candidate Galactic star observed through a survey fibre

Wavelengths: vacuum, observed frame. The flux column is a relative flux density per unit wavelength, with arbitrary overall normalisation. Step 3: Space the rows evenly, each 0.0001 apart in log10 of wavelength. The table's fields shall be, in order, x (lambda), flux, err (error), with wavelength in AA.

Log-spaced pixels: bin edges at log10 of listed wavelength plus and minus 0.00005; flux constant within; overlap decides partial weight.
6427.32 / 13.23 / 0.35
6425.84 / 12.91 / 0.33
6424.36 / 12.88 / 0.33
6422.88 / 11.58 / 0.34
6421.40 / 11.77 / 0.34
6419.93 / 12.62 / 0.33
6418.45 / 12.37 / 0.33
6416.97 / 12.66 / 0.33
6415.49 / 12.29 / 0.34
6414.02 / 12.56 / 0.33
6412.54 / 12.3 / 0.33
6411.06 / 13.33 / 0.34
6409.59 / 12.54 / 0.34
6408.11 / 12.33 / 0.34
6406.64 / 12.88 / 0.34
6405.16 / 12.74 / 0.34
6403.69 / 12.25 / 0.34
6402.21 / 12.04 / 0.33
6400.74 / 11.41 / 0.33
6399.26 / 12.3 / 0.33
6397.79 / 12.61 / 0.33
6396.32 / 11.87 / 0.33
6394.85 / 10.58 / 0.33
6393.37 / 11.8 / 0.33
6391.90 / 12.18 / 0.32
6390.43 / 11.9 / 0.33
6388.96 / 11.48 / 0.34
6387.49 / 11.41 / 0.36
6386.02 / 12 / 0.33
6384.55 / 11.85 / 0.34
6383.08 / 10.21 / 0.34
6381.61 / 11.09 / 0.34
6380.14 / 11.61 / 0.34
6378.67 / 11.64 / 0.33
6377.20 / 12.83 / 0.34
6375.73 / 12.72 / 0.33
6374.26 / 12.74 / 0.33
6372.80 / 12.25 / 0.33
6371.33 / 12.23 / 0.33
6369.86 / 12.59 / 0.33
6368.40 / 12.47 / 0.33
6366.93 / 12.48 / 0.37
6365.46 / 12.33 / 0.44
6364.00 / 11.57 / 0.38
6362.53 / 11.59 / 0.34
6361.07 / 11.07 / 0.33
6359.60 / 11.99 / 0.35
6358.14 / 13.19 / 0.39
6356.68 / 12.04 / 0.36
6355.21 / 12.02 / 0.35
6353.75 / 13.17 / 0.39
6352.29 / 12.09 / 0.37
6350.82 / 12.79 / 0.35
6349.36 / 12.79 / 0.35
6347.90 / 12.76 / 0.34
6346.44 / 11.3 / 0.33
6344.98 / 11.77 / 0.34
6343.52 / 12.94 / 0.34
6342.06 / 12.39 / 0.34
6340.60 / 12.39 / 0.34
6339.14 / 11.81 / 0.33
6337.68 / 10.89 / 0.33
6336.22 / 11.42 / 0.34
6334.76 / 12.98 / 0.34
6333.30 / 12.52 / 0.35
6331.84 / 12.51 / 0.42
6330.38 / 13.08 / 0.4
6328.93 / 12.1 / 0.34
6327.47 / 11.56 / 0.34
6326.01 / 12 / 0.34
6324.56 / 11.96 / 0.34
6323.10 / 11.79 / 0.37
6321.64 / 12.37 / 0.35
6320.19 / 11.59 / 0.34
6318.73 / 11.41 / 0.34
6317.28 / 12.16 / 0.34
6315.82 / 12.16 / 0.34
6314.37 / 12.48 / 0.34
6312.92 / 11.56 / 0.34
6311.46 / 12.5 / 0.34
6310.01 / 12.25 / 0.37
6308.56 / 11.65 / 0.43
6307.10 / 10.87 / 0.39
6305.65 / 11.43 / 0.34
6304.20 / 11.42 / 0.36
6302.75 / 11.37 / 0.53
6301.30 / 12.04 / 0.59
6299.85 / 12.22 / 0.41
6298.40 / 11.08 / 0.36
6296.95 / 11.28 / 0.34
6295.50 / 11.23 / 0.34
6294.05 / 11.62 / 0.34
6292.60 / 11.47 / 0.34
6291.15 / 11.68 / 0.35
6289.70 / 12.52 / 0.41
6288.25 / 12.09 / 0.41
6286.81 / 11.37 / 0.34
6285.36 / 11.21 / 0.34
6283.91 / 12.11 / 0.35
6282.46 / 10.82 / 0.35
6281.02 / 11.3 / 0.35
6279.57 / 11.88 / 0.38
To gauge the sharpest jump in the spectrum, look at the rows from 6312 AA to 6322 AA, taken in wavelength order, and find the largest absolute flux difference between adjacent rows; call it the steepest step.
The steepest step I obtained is 0.92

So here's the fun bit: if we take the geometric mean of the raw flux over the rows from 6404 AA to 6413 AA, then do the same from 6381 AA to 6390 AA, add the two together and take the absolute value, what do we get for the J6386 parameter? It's 24.0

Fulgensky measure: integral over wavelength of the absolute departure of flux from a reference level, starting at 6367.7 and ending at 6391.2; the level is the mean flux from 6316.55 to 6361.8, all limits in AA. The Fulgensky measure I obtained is 13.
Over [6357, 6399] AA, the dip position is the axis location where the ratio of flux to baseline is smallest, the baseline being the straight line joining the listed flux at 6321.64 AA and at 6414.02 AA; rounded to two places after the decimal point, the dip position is 6383.08 AA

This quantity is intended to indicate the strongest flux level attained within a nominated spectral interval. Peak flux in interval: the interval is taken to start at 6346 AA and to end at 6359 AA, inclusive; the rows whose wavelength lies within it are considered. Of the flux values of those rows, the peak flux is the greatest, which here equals 13.19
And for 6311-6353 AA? 13.08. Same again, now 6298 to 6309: 12.22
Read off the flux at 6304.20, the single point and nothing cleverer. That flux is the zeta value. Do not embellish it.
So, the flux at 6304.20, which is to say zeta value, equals 11.42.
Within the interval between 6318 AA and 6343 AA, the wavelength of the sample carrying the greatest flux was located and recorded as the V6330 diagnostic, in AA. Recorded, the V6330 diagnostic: 6330.38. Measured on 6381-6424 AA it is 6411.06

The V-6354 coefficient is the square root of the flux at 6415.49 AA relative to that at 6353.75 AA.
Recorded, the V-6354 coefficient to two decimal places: 0.97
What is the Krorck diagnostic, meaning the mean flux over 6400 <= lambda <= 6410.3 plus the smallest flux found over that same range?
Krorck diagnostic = 23.7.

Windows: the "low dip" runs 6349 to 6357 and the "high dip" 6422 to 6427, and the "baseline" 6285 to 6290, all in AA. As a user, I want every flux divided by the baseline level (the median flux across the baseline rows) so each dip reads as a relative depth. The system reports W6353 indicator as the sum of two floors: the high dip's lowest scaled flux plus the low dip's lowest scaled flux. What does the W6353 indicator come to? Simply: 2.01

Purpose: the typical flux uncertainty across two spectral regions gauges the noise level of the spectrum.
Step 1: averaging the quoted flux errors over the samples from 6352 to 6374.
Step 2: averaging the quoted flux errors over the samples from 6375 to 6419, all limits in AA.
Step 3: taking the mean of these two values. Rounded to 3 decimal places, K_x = 0.347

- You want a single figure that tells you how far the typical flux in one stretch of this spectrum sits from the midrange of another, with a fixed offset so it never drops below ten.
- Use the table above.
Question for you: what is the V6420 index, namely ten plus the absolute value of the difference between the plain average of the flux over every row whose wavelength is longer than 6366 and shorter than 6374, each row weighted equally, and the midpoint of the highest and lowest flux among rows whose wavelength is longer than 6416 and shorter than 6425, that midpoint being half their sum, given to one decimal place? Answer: 10.2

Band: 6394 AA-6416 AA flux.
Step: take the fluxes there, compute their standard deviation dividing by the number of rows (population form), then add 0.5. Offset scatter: 1.12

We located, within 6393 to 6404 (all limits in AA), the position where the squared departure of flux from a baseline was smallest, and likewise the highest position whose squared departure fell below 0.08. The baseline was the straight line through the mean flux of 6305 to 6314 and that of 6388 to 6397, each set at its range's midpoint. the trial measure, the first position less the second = -7.4 AA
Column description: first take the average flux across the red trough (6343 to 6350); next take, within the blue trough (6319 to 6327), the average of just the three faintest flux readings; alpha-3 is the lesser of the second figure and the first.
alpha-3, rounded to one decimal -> 11.8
